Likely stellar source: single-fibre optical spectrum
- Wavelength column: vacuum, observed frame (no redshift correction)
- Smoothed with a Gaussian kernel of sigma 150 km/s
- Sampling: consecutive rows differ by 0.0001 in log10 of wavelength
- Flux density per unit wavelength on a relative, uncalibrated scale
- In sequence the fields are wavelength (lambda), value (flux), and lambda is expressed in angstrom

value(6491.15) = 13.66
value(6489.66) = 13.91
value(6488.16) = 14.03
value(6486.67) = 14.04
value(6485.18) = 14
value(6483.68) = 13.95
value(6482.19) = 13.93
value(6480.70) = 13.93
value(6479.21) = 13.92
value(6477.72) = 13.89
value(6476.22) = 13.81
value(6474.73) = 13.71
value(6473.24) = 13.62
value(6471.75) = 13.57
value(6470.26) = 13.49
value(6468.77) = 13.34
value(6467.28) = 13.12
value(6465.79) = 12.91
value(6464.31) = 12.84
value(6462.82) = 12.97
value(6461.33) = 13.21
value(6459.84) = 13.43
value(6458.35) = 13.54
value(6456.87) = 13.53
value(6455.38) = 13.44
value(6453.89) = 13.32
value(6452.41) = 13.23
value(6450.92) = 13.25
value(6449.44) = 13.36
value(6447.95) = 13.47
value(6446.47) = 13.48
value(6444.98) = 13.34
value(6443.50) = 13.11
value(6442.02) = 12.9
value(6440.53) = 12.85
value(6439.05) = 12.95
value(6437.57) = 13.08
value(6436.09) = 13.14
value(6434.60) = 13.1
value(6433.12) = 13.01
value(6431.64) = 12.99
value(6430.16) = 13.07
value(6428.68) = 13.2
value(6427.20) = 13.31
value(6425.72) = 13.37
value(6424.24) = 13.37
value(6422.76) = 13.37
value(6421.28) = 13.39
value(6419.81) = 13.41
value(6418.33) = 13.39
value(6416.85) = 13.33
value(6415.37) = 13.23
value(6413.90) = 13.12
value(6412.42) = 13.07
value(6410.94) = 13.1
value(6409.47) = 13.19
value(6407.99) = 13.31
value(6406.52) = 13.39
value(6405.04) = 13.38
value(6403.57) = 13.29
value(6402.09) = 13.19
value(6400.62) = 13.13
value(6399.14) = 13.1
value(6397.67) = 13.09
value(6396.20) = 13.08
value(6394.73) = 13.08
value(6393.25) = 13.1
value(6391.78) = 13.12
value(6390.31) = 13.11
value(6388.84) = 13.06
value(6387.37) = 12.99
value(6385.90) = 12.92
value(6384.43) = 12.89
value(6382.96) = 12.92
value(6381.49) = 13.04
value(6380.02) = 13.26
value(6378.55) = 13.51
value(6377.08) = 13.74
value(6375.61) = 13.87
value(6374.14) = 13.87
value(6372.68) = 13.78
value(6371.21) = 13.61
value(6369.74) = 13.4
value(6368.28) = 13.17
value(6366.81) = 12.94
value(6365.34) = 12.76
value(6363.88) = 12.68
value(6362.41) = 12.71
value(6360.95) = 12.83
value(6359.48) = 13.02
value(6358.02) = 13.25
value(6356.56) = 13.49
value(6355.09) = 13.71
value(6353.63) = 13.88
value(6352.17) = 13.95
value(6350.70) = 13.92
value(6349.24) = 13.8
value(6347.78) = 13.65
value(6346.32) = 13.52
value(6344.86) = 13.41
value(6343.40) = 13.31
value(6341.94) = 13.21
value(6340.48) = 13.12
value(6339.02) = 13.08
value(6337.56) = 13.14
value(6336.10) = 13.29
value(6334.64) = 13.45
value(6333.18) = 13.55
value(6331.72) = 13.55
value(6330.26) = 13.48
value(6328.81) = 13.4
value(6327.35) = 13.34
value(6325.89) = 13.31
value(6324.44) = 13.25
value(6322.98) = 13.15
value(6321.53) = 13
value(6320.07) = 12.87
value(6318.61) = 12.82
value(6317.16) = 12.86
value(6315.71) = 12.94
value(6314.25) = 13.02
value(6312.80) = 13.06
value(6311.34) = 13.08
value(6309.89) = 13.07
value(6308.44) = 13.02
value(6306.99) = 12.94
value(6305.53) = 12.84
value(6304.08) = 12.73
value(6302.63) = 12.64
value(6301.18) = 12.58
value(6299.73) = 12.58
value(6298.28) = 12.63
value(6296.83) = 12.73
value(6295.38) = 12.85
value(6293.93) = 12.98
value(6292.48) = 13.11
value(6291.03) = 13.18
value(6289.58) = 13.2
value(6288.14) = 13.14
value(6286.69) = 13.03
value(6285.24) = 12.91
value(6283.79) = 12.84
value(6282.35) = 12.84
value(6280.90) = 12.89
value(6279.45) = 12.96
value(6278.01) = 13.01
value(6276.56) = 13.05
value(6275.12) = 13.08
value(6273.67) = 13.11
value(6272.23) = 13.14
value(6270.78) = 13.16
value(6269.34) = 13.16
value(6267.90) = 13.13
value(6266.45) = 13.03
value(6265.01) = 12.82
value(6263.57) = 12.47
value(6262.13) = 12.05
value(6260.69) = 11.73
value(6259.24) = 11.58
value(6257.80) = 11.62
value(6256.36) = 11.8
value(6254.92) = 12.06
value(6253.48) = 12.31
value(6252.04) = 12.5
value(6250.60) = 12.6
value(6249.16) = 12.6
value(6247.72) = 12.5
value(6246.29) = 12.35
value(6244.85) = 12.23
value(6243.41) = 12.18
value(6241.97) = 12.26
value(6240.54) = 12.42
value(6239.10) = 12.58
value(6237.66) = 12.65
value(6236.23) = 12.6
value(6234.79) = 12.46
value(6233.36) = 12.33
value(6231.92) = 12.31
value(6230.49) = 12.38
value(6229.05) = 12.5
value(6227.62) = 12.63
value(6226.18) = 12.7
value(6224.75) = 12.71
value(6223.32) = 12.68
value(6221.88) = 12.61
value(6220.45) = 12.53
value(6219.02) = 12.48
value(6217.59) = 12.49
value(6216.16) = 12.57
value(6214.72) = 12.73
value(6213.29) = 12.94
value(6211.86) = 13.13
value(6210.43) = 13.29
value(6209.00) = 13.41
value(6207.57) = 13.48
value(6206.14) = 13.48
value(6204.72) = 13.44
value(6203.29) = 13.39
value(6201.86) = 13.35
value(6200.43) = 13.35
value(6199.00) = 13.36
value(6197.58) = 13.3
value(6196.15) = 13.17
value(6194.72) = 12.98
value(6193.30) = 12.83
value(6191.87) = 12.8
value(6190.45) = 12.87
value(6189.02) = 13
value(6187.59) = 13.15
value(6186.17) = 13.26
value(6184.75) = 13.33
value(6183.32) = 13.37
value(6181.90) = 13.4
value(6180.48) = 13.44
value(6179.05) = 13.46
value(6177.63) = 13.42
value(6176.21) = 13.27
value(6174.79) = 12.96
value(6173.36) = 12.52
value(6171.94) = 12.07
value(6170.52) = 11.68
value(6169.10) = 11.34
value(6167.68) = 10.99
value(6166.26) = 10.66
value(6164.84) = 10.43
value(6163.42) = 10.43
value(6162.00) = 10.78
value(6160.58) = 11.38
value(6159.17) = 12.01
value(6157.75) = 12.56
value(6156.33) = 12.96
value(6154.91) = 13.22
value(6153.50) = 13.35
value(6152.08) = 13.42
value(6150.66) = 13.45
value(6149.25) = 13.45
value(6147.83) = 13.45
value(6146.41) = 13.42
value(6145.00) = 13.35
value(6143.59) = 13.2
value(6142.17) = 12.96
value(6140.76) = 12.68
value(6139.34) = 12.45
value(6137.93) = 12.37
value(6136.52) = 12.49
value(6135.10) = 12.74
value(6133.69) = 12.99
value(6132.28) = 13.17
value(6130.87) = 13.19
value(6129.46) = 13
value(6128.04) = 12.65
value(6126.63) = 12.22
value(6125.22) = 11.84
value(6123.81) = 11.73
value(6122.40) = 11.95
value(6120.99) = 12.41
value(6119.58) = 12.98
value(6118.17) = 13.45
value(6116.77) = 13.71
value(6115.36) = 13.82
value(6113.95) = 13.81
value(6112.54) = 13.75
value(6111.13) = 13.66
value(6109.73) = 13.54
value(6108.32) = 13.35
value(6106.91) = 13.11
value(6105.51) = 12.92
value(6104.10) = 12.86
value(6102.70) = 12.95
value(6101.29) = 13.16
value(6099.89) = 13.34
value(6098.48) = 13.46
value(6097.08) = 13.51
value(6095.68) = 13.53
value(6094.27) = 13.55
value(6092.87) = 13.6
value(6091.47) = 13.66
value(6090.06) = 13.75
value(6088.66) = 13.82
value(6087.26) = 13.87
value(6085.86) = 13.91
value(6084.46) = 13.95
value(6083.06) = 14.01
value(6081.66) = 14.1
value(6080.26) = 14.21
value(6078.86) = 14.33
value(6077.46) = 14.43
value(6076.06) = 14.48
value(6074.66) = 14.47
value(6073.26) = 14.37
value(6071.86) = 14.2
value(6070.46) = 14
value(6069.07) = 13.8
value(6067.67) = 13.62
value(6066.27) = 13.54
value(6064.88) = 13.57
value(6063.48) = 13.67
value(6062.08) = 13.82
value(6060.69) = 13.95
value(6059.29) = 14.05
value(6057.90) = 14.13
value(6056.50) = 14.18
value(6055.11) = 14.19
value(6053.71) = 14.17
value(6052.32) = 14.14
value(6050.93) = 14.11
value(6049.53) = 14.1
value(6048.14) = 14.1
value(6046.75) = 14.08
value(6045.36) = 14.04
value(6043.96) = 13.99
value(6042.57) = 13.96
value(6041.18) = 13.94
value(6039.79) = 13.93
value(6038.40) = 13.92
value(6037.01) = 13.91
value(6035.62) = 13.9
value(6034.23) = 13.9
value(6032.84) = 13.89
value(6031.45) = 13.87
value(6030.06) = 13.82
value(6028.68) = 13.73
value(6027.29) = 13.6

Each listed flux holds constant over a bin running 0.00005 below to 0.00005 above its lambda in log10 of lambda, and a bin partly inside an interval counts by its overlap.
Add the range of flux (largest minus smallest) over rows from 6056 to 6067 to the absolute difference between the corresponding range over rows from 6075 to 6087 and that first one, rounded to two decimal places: 0.71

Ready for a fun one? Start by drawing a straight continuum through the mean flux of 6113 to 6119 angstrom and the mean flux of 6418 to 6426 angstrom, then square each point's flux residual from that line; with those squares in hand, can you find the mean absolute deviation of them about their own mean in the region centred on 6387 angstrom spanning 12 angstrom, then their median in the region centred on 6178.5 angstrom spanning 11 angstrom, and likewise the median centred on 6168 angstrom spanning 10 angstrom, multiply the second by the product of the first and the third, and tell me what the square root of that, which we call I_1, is 0.16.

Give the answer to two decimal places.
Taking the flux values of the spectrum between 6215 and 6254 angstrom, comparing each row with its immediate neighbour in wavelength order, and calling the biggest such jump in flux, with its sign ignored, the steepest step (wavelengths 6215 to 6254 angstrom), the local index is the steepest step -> 0.19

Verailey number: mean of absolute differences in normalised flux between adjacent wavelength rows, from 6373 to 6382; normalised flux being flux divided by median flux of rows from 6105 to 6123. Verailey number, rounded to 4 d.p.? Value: 0.0123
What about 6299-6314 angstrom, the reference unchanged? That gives 0.0043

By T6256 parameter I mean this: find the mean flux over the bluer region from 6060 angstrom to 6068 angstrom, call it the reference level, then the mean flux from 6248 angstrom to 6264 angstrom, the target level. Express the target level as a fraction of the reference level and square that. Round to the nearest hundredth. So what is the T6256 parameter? 0.78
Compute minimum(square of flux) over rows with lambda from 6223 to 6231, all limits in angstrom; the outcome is 153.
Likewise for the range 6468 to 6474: 178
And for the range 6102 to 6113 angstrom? 165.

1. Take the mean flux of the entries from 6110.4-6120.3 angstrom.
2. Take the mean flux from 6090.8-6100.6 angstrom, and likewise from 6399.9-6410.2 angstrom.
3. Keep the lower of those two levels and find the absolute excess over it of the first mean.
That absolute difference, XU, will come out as 0.33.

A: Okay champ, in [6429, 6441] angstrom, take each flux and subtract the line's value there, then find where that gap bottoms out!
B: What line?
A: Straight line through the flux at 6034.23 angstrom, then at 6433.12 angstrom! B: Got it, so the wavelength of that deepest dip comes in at 6440.53 angstrom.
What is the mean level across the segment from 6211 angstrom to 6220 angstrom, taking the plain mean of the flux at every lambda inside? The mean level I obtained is 12.7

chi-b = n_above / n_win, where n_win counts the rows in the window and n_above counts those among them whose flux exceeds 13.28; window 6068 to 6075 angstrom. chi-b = 1.0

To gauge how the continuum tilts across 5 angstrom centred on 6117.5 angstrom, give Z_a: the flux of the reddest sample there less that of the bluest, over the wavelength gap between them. -0.20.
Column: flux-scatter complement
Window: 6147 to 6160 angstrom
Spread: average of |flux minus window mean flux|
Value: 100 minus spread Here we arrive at 99.6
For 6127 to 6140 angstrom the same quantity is 99.7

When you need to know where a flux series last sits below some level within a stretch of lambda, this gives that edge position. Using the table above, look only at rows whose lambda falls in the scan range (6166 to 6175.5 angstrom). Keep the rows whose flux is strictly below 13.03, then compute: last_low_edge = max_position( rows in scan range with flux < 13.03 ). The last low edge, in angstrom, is 6174.79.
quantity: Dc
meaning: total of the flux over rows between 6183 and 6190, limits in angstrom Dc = 66.1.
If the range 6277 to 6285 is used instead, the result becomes 64.5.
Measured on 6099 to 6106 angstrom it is 65.2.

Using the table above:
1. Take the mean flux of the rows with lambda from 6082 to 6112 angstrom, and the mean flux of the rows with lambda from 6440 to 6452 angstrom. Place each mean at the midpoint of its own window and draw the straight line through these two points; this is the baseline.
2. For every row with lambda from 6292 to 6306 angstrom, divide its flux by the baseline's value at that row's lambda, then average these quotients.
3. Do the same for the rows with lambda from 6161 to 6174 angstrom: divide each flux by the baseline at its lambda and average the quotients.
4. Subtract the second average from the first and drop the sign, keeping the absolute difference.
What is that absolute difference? 0.12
